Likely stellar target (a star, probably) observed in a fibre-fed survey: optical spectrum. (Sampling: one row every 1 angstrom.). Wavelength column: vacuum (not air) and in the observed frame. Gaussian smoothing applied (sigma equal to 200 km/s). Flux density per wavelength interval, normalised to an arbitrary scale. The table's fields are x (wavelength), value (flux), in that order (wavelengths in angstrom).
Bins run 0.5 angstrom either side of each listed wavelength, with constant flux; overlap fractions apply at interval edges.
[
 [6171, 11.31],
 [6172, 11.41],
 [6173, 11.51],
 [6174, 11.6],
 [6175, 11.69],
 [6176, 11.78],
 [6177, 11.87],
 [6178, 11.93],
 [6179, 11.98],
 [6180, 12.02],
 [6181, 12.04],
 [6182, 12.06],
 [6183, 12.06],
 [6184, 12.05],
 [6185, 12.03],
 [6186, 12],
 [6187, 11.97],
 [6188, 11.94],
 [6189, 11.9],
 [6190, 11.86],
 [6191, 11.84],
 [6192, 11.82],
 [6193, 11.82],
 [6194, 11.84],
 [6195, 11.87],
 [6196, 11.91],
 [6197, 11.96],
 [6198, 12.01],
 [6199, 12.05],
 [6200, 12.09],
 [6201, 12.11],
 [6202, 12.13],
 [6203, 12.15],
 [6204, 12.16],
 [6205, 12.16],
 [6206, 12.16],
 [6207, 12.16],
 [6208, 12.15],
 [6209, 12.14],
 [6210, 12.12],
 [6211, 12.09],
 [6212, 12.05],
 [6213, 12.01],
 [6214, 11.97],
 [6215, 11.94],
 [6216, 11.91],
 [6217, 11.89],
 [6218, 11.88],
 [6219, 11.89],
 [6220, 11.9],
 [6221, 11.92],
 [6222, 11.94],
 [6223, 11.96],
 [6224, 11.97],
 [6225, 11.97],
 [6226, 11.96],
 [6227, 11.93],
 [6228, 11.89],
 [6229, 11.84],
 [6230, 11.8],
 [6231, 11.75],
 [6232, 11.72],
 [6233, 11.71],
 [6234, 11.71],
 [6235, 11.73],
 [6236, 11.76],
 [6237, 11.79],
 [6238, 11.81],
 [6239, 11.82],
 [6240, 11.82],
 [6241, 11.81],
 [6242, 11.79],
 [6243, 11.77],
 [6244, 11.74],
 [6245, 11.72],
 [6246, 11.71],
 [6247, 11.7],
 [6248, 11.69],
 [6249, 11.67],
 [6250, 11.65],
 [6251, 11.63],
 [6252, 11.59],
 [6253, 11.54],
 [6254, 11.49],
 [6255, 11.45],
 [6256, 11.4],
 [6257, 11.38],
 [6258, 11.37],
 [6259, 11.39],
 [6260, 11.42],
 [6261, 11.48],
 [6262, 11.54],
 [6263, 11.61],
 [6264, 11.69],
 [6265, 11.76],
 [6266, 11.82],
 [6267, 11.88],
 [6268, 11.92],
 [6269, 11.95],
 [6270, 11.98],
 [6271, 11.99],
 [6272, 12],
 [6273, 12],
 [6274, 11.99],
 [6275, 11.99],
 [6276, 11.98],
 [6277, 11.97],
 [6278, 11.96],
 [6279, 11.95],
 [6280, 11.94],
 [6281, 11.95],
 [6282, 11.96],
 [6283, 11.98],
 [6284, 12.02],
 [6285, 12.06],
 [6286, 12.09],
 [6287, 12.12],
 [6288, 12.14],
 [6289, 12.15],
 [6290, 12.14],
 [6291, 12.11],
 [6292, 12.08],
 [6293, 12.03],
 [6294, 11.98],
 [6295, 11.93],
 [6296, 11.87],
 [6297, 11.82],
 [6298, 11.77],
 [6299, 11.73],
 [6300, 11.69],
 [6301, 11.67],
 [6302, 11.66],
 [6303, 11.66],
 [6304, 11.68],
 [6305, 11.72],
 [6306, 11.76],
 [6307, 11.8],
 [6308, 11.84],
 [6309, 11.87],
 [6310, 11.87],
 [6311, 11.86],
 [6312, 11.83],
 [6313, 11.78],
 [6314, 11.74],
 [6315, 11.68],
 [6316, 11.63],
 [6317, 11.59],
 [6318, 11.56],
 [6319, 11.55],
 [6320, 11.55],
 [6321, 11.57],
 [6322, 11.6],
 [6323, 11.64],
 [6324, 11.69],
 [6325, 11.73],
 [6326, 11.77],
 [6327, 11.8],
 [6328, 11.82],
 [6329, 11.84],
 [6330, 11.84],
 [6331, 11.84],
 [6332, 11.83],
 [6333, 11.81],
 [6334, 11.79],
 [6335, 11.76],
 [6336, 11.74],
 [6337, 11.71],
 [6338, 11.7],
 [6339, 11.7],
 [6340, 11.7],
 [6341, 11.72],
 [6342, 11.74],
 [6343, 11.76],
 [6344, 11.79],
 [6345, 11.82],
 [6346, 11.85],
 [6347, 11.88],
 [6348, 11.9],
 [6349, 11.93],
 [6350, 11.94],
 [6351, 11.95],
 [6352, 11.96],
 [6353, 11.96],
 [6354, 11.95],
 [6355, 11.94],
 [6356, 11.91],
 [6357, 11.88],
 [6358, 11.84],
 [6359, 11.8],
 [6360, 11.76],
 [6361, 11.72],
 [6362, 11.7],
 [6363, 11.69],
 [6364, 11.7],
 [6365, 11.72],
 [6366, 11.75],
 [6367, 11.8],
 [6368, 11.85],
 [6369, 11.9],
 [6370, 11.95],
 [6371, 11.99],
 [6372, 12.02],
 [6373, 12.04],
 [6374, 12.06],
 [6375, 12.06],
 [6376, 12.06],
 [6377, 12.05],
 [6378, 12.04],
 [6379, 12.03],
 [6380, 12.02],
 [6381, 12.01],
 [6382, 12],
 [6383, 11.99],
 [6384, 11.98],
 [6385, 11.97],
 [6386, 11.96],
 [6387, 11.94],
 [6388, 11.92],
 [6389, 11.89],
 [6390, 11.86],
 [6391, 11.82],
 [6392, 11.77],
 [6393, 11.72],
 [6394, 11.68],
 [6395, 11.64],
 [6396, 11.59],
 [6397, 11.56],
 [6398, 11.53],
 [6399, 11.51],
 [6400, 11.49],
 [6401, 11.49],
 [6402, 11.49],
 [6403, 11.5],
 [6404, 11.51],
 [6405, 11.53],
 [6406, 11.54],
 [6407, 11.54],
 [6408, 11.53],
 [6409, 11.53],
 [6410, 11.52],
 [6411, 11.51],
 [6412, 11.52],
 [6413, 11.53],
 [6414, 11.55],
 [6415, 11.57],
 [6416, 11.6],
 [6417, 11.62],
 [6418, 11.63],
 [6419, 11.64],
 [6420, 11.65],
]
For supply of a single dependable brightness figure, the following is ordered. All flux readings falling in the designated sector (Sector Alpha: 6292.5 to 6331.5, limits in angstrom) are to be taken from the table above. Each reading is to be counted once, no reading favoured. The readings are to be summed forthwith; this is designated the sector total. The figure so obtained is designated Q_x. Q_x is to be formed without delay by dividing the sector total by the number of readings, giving 11.8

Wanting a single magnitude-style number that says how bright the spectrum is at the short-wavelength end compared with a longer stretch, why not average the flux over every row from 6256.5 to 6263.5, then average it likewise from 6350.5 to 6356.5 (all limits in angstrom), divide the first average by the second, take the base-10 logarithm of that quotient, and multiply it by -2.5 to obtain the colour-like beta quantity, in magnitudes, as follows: 0.045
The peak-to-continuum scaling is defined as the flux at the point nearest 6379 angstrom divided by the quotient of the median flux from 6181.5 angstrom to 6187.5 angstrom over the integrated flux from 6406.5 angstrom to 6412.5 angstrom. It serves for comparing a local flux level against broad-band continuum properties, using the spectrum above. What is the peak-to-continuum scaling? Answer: 69.1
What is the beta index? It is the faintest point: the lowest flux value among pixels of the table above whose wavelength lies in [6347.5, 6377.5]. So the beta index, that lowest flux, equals 11.69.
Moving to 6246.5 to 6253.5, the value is 11.54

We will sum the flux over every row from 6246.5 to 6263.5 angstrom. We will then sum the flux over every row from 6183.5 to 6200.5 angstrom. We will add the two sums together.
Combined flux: 399.0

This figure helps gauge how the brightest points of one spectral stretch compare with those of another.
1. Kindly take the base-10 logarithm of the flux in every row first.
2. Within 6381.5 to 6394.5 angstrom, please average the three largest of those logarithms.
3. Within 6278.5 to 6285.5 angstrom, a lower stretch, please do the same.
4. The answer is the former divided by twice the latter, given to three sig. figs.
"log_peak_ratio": 0.499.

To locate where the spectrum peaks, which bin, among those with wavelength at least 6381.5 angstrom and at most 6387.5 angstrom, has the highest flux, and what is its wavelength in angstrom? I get 6382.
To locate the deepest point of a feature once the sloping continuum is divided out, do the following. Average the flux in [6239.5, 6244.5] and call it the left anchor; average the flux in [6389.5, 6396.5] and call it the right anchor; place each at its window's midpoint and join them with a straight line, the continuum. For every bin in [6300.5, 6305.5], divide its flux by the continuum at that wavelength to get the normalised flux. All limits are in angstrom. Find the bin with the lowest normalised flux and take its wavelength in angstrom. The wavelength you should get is 6302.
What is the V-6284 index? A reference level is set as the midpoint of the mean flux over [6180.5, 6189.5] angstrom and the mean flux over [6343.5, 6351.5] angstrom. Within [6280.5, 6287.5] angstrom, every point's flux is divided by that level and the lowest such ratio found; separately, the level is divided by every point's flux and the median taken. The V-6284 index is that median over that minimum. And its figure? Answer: 0.99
